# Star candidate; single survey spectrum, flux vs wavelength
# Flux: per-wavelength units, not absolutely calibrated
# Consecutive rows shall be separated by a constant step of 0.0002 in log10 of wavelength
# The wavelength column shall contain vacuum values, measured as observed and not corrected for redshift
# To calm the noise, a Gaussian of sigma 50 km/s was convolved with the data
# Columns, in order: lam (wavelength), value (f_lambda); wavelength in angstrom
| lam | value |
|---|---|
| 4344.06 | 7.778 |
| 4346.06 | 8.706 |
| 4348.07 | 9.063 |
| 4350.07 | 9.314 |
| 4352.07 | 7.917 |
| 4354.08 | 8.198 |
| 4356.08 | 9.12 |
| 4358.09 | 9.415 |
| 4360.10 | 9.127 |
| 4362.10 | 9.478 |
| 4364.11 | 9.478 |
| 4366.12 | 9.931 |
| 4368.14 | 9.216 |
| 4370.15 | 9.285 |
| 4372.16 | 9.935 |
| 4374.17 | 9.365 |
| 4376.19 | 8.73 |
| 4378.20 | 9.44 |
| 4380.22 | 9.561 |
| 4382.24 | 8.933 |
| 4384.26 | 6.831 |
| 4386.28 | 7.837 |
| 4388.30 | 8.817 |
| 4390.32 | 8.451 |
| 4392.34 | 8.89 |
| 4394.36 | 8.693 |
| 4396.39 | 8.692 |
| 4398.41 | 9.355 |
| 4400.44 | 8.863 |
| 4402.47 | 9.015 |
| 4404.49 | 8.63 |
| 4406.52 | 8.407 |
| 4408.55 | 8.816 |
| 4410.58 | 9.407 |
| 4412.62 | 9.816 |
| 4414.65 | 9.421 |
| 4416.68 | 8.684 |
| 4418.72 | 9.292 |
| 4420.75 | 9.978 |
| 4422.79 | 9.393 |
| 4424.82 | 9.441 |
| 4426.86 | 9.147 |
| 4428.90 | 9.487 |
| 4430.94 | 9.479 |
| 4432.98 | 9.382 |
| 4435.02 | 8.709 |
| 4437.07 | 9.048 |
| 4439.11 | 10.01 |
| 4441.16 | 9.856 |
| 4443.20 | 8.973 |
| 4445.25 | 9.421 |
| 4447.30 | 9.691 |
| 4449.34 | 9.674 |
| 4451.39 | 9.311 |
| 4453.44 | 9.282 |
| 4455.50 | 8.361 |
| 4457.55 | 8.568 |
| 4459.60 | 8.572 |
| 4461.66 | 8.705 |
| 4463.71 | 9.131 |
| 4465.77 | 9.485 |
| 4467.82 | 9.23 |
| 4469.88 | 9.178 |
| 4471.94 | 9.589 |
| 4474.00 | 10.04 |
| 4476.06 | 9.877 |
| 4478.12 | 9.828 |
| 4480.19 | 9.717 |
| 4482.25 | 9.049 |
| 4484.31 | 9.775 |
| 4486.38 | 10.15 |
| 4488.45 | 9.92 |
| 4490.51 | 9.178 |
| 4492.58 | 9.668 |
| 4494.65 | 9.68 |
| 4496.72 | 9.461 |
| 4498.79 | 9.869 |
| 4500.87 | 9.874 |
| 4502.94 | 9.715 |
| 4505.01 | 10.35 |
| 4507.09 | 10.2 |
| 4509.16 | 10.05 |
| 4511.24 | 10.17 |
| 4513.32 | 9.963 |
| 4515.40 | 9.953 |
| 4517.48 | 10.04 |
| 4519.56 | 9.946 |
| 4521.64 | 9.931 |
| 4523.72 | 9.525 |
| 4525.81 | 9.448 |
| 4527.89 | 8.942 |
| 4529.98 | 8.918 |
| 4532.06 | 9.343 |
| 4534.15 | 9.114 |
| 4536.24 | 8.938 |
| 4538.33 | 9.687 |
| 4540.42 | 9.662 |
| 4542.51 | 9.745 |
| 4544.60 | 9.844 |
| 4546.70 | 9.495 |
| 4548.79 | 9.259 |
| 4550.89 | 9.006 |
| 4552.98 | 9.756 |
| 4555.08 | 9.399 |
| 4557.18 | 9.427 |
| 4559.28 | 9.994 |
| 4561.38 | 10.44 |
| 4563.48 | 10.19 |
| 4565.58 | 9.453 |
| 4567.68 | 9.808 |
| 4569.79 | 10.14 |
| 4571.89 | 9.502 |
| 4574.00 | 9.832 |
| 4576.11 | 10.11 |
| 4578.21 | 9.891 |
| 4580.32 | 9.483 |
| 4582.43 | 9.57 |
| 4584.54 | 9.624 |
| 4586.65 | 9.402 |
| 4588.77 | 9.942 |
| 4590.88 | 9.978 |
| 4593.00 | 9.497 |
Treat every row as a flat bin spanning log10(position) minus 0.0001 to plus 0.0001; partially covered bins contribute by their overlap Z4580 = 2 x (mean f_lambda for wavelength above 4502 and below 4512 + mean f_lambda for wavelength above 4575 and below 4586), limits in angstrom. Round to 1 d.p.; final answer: 39.7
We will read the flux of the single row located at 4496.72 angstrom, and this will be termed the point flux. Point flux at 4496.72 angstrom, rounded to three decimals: 9.461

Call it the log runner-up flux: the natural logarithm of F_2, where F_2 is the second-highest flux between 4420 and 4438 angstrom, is 2.25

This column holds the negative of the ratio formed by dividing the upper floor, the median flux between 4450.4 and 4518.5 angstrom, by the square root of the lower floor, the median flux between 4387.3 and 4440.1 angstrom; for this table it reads -3.22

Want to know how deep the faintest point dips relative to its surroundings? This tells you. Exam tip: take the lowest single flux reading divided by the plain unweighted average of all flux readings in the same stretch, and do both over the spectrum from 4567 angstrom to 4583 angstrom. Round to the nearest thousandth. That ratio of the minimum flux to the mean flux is 0.968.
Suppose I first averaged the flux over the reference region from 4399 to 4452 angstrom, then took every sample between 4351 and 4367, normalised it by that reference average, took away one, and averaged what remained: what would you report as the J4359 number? -0.022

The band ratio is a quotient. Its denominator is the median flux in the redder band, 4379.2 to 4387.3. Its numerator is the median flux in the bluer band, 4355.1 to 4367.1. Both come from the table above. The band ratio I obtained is 1.13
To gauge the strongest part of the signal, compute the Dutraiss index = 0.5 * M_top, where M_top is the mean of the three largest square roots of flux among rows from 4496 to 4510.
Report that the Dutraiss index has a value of 1.60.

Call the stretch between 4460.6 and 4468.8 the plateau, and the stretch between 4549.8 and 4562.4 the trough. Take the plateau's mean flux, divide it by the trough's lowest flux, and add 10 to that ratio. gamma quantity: 11.0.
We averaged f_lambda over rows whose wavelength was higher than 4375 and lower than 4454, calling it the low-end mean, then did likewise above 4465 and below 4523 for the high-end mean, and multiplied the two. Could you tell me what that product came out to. 89.0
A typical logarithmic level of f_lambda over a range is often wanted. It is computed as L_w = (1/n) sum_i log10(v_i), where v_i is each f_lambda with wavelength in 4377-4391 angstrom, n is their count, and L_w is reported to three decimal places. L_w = 0.930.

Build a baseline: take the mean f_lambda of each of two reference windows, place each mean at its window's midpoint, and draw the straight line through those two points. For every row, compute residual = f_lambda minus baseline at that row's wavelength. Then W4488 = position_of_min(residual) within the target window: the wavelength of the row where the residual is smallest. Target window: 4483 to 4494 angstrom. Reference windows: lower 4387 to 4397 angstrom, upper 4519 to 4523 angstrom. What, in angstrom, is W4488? 4490.51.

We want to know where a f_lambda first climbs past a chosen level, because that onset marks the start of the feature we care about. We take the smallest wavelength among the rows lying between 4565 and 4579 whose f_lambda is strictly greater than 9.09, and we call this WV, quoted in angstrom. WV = 4565.58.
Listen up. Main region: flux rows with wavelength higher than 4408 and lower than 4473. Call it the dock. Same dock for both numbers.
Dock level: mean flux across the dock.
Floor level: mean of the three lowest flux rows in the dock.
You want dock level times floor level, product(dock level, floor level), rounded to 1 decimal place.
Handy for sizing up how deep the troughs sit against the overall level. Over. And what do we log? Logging 78.8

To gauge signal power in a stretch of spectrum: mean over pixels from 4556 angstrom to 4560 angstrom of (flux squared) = 94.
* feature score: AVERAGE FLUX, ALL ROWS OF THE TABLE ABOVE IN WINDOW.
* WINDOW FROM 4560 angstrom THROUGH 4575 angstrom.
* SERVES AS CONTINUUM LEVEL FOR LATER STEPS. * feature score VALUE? 9.91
